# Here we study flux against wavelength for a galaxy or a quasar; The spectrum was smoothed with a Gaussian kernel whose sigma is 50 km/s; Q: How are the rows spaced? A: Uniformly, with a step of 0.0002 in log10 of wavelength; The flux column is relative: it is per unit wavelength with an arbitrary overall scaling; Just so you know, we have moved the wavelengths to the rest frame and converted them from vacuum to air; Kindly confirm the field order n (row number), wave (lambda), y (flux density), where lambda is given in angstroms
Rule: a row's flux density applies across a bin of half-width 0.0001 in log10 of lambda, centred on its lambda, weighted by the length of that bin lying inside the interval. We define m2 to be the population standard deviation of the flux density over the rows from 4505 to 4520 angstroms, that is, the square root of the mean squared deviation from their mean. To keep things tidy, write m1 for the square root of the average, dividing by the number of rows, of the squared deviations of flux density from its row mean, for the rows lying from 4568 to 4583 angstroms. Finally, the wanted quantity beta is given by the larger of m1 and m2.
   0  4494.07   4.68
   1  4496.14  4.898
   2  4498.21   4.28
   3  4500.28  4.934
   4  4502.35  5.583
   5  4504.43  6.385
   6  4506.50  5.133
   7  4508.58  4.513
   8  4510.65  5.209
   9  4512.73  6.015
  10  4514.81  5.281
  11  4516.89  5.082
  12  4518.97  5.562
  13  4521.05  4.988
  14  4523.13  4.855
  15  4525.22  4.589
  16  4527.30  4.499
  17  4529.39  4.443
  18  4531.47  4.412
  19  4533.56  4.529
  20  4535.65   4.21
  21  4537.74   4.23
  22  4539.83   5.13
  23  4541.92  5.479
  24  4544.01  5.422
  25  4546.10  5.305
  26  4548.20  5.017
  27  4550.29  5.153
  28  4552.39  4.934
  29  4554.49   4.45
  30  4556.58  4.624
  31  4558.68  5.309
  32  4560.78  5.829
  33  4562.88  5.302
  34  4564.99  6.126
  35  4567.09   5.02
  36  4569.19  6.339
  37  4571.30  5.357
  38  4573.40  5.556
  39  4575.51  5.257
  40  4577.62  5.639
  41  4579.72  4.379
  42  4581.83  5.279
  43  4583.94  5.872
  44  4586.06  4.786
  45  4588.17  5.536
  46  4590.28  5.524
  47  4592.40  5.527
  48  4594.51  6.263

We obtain 0.54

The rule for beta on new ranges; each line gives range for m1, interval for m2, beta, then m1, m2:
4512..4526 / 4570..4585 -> 0.44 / 0.44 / 0.44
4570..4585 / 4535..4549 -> 0.50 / 0.44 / 0.50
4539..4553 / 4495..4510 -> 0.65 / 0.19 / 0.65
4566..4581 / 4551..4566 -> 0.57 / 0.56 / 0.57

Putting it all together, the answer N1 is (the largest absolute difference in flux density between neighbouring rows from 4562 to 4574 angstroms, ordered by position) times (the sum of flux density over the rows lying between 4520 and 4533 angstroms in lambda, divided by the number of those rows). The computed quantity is 6.1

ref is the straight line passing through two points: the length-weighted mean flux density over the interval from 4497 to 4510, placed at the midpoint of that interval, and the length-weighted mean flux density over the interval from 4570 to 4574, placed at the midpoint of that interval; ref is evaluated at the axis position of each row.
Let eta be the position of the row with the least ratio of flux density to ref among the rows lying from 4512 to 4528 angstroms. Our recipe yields 4527.30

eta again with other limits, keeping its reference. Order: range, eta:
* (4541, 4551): 4548.20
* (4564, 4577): 4567.09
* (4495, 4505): 4498.21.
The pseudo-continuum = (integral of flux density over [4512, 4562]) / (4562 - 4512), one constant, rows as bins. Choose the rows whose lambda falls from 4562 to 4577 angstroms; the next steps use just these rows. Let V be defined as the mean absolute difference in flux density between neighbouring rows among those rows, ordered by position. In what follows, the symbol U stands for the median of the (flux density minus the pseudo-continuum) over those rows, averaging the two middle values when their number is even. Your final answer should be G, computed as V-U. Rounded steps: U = 0.39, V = 0.79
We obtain 0.40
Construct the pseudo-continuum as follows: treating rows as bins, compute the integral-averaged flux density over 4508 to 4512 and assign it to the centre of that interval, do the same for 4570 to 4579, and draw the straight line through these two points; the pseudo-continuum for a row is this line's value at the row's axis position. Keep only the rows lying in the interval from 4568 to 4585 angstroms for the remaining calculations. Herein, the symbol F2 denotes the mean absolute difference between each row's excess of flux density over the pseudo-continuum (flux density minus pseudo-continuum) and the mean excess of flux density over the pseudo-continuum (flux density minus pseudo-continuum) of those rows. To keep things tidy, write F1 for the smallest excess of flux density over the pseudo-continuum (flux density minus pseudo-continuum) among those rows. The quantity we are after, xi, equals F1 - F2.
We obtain -1.49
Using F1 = -1.1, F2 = 0.40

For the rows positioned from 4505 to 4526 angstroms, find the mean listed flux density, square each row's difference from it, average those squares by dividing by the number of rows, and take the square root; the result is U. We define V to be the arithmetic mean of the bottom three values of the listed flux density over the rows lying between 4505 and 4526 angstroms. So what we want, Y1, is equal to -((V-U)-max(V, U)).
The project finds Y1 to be 0.42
